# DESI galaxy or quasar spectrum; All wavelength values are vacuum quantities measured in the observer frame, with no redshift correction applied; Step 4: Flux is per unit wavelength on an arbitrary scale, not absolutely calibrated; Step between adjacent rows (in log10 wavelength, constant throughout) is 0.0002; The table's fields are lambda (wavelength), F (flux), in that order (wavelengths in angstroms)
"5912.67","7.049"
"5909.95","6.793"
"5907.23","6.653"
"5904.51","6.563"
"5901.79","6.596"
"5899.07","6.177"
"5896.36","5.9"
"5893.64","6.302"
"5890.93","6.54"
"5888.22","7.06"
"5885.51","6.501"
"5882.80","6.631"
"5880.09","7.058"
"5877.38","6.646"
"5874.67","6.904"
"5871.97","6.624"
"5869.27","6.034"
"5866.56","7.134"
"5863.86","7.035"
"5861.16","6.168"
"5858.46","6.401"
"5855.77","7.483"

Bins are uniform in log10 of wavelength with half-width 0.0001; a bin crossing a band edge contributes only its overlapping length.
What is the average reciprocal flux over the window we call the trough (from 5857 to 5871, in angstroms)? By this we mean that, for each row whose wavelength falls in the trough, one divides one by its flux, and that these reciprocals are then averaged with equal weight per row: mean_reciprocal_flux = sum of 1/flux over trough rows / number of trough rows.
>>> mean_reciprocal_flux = 0.153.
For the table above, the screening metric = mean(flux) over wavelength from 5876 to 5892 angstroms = 6.74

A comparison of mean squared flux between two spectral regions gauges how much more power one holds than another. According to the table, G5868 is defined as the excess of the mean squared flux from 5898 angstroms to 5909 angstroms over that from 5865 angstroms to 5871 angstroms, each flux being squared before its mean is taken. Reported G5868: -1.4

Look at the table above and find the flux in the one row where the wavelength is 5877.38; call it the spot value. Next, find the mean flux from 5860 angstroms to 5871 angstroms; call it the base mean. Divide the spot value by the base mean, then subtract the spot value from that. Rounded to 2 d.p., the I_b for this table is -5.64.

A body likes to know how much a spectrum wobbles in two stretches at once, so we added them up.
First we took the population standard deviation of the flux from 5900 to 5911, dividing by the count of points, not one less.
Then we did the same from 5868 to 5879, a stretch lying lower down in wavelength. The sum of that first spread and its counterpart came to 0.4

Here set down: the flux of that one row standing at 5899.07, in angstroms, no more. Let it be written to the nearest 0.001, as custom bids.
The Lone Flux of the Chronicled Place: 6.177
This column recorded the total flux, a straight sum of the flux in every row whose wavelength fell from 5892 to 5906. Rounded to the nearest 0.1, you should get 31.5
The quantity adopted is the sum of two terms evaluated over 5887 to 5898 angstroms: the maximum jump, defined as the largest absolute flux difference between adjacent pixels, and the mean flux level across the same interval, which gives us 7.0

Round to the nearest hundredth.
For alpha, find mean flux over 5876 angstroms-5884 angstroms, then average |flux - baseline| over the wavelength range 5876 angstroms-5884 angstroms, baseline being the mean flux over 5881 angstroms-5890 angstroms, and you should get 0.17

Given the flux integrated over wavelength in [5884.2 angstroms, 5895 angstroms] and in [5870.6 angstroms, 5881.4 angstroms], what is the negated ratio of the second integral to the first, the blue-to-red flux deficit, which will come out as -1.03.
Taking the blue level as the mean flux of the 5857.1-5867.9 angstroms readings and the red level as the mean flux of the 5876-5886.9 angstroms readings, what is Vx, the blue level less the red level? 0.0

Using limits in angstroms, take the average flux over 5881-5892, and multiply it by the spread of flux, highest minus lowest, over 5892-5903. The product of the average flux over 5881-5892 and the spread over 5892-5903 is 4.7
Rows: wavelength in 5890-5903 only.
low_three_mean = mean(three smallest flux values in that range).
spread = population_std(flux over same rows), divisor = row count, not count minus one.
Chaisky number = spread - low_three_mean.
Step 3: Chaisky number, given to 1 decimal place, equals -5.9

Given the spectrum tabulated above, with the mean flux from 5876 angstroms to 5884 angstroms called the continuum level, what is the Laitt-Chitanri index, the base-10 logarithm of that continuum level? 0.831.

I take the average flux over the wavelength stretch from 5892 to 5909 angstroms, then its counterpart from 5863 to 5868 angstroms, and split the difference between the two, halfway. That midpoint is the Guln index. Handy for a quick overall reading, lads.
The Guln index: 6.72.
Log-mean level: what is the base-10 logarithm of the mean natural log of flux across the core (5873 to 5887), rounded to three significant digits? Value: 0.281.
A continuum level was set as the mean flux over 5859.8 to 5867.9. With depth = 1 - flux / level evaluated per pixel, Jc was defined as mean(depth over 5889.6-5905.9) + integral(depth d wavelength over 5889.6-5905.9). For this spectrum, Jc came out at 1.10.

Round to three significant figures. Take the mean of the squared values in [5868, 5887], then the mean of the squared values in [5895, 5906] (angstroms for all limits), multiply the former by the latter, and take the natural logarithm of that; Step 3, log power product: 7.47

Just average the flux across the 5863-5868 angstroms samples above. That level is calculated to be 7.1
